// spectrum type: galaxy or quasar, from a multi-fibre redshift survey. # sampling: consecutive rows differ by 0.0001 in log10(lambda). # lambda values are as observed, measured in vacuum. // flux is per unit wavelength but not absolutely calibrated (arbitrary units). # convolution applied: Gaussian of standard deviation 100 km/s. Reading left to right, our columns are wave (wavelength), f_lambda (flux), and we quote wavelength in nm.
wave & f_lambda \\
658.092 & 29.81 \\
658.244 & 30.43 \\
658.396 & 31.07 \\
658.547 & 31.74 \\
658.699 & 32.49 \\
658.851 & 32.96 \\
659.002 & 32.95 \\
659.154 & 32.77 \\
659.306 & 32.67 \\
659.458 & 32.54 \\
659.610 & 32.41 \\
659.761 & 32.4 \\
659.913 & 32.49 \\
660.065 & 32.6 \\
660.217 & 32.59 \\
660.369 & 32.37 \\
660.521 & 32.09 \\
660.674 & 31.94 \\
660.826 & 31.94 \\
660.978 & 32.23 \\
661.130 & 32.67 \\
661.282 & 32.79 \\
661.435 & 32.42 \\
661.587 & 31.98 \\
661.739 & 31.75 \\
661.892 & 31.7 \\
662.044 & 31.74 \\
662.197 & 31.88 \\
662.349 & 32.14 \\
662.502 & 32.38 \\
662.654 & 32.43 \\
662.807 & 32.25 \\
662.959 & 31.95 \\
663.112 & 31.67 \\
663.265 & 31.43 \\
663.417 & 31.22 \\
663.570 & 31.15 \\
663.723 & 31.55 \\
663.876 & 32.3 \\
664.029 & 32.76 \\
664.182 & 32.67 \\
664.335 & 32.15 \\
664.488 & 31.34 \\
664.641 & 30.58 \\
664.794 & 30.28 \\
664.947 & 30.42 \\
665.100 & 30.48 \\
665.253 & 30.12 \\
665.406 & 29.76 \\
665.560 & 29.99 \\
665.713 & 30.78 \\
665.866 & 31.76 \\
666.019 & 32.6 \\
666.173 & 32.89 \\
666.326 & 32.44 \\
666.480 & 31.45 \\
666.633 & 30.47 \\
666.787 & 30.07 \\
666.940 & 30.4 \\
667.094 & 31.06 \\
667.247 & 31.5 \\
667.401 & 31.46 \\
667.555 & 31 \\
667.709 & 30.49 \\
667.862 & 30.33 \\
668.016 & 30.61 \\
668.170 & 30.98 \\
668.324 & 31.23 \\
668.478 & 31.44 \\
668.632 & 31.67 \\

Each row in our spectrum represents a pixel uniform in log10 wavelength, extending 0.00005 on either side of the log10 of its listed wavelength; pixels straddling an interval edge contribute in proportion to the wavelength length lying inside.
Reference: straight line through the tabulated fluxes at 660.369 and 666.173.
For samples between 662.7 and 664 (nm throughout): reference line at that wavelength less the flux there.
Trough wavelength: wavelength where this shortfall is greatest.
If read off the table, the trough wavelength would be 663.570 nm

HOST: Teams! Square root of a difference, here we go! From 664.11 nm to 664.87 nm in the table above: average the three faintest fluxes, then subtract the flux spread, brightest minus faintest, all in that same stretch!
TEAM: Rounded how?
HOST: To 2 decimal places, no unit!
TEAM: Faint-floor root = 5.32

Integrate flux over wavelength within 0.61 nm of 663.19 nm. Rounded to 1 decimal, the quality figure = 38.7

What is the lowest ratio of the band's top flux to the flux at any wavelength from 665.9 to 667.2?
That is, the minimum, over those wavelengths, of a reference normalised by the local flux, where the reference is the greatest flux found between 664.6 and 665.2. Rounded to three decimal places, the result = 0.930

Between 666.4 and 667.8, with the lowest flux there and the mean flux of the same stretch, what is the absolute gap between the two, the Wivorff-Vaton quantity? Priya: 0.8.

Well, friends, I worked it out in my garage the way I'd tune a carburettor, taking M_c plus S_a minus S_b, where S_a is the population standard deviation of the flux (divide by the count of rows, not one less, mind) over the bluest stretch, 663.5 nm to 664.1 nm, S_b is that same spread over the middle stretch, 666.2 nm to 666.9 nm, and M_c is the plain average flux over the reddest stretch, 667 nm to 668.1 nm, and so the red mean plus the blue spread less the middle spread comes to 30.6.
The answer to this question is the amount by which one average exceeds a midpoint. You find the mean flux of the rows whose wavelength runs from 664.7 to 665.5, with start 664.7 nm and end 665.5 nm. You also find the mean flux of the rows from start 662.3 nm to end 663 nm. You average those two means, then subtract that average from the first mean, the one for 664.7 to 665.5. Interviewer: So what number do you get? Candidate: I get -1.0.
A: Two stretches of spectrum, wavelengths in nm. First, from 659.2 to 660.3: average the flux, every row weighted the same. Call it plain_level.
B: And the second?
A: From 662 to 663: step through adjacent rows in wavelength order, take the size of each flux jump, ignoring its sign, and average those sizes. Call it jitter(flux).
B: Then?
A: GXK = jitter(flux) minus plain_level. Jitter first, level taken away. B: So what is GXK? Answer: -32.3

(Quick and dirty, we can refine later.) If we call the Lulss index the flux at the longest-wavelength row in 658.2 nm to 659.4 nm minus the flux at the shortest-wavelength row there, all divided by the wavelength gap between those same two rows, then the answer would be 2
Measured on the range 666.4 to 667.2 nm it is -1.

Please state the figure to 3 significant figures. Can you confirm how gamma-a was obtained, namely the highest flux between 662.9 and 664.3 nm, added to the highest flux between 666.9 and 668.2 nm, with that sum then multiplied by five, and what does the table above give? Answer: 321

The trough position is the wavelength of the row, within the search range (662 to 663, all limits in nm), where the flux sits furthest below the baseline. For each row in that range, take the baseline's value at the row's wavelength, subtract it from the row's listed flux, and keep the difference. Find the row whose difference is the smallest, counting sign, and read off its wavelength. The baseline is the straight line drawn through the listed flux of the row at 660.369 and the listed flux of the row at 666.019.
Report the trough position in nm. 662.044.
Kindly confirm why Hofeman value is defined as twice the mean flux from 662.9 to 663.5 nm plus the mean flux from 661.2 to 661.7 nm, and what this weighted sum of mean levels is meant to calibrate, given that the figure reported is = 95.5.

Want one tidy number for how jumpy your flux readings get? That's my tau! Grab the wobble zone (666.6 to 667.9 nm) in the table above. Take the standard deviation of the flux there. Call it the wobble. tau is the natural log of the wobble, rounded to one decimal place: -0.7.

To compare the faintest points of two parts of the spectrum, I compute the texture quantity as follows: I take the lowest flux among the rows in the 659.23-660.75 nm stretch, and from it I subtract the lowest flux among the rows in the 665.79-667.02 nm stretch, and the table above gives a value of 1.9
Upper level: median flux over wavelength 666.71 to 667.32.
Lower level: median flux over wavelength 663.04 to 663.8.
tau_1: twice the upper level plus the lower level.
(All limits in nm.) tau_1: 92.9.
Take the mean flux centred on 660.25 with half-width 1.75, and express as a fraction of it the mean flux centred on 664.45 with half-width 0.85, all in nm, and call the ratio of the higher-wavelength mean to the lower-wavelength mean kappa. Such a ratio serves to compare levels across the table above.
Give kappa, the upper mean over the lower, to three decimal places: 0.968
